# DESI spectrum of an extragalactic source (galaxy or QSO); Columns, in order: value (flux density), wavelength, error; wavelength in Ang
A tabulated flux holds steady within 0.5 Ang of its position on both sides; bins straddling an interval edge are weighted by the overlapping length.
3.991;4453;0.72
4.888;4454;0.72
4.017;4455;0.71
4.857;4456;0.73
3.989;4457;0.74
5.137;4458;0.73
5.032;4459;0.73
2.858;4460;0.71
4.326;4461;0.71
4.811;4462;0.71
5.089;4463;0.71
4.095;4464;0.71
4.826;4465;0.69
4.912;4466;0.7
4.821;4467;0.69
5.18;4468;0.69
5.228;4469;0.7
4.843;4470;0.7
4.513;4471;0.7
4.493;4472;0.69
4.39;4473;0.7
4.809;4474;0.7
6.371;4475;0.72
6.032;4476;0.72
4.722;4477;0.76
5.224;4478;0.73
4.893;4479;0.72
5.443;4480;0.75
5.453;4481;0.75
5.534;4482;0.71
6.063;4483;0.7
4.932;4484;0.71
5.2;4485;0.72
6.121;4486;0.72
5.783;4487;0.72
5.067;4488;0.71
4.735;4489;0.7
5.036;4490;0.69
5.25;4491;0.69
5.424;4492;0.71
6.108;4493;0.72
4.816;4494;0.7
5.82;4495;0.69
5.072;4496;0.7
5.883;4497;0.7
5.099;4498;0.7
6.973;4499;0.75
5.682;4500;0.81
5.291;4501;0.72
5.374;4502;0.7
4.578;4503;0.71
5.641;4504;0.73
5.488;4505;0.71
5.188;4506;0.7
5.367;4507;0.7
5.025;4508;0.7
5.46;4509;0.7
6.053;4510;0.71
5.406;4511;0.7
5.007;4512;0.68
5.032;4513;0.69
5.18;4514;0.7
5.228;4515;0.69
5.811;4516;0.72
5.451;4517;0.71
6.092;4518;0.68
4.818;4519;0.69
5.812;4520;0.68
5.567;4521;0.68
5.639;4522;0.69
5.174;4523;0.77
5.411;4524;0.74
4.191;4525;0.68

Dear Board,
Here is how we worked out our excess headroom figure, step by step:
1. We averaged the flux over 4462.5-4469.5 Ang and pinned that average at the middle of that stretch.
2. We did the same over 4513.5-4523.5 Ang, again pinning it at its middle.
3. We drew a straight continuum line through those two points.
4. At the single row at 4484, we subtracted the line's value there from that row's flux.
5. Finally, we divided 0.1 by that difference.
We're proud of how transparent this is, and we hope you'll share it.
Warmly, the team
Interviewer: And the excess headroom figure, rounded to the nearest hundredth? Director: -0.66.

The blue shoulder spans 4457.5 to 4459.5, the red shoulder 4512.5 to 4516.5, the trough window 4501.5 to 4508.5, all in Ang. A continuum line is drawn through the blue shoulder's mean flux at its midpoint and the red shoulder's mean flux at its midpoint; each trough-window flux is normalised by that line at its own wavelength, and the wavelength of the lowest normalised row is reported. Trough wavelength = 4503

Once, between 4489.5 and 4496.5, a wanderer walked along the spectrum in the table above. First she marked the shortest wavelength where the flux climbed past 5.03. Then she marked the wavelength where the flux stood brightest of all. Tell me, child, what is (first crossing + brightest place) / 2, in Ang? 4491.5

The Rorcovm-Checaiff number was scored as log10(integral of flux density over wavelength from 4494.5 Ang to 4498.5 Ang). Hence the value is 1.34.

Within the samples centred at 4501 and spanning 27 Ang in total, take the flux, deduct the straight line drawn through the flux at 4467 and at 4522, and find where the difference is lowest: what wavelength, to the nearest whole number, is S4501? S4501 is 4503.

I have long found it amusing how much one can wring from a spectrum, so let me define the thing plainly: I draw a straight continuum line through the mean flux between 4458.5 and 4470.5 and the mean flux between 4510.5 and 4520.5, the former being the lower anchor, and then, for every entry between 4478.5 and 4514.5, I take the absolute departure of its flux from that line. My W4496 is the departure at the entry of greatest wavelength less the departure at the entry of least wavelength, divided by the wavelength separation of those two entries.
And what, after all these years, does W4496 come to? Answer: 0.00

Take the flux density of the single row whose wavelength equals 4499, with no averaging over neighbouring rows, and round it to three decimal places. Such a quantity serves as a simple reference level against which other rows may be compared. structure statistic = 6.973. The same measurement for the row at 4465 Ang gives 4.826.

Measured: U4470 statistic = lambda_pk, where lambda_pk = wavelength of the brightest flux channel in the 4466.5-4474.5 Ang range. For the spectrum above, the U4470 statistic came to 4469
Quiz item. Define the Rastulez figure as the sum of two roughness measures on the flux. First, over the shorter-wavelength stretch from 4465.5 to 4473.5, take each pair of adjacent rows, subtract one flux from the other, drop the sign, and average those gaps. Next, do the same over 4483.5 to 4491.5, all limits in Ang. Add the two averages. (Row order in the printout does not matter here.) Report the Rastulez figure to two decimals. 0.63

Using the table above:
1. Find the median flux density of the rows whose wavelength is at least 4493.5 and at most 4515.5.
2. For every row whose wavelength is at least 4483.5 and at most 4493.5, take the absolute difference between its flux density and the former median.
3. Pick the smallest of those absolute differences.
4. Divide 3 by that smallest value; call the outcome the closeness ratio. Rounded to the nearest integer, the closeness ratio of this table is 38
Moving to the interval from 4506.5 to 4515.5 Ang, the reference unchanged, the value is 79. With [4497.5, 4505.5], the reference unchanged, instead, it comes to 79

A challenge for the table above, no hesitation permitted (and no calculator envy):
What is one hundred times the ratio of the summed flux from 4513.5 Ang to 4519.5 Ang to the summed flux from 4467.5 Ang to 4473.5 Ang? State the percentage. 114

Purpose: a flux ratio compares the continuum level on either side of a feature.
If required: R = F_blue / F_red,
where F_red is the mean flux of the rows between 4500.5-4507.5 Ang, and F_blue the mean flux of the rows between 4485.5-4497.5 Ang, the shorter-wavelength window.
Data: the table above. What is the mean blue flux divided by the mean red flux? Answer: 1.03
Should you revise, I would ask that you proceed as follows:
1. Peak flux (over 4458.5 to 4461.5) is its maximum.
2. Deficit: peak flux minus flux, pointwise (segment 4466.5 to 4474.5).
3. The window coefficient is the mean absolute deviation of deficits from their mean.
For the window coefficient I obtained 0.24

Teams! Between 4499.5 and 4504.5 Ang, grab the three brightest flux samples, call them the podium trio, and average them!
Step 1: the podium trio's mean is 5.6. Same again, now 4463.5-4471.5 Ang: 5.1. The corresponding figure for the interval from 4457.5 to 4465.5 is 5.1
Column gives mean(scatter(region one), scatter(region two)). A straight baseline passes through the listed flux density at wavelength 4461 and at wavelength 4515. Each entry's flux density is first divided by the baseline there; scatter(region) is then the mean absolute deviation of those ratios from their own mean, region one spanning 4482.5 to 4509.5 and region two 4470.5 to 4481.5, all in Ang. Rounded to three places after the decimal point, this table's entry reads 0.097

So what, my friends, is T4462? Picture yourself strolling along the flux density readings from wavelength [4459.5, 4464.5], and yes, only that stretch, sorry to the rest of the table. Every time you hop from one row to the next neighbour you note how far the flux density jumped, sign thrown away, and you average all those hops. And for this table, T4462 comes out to 0.81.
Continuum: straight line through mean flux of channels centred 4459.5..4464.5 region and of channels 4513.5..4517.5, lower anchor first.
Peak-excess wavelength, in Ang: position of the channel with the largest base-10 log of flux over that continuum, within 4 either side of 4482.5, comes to 4483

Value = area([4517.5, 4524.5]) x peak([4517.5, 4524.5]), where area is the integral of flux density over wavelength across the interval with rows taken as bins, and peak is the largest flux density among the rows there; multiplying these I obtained 235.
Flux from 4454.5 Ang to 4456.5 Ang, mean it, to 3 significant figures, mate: 4.44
